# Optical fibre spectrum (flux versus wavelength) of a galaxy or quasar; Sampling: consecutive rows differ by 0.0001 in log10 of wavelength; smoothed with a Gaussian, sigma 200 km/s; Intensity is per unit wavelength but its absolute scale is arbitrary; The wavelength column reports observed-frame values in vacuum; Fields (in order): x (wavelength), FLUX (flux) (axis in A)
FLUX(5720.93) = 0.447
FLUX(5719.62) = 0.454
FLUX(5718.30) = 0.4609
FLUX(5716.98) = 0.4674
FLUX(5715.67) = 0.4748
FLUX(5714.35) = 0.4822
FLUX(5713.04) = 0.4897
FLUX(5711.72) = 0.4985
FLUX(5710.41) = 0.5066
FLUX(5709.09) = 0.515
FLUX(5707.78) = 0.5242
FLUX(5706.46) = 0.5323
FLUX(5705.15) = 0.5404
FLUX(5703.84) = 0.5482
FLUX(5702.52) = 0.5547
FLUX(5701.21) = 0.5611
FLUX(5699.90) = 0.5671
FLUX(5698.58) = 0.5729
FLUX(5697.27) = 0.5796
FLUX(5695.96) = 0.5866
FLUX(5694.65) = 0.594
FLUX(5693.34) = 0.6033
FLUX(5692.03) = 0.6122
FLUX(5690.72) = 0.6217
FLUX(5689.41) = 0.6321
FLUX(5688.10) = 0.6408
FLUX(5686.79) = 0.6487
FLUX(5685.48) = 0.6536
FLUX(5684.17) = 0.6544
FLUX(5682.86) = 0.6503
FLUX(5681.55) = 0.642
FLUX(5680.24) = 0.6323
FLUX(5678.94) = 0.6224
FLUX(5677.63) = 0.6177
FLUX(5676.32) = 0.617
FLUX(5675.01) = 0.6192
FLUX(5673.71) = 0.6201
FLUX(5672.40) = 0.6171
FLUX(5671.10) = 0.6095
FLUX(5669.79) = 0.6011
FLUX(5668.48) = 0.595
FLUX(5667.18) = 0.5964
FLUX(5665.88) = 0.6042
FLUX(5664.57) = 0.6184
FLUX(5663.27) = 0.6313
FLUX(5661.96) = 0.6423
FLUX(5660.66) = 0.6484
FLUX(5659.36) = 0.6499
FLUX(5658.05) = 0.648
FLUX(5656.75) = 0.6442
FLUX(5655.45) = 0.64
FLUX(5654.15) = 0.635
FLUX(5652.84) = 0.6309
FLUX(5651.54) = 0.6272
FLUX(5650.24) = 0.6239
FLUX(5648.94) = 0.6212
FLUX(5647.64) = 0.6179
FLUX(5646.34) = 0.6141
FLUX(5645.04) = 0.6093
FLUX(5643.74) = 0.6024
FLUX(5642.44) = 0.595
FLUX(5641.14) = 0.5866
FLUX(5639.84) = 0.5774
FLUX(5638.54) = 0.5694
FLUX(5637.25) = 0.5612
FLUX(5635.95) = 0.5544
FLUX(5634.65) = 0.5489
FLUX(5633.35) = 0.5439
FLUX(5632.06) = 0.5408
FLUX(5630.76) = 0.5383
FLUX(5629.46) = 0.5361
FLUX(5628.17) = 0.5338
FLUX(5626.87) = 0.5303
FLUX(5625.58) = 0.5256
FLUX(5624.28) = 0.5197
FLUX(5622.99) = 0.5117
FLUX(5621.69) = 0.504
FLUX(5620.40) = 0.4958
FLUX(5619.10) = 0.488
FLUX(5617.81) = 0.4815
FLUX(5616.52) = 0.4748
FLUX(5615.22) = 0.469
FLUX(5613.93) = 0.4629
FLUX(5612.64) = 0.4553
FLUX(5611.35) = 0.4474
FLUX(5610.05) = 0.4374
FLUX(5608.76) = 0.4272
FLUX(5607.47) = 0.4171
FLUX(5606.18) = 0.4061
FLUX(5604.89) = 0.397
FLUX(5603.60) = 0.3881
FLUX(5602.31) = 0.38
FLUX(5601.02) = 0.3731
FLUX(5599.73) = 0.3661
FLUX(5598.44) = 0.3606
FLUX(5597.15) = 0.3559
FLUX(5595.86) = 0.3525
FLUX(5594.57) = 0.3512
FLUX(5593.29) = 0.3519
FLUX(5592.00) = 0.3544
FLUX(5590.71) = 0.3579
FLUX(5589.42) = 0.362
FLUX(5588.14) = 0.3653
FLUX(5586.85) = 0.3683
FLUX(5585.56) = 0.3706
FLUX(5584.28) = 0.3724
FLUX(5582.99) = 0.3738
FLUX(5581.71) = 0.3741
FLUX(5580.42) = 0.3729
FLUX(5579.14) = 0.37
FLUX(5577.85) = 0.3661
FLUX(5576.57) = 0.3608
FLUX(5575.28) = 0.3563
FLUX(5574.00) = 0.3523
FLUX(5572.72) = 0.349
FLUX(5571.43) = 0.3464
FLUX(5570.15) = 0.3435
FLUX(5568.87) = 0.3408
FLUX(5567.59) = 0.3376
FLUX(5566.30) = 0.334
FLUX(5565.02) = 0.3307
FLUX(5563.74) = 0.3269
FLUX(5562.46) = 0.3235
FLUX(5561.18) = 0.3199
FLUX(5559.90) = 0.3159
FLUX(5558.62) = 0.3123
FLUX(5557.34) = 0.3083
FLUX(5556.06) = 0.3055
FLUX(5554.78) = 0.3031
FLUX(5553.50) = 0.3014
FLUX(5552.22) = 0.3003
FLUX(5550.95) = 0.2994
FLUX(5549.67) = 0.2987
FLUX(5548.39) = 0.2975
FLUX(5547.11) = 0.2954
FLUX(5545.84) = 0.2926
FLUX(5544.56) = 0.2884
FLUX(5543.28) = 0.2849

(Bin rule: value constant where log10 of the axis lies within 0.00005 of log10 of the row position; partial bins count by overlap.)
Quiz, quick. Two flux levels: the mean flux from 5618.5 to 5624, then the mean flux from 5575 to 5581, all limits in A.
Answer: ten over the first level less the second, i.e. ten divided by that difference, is 74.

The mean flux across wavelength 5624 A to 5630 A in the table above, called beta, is 0.53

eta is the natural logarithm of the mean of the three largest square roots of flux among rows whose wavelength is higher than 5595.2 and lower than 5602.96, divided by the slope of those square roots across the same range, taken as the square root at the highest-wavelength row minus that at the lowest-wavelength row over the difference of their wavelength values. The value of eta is 5.2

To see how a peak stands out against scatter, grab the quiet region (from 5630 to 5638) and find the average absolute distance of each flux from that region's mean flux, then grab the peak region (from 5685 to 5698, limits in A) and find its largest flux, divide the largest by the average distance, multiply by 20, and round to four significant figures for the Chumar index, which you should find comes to 1890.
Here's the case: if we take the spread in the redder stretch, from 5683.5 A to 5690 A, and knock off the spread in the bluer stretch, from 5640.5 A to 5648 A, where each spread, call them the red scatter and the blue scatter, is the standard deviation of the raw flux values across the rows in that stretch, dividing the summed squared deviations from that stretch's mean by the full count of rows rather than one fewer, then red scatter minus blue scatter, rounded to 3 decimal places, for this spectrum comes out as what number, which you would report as -0.002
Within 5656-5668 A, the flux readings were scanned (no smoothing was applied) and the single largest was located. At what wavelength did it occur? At 5659.36 A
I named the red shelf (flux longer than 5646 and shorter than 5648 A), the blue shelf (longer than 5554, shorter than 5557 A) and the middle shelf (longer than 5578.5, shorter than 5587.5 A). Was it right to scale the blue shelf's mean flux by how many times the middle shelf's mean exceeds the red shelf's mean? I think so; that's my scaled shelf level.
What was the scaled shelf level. 0.18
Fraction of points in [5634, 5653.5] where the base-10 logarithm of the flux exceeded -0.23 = 0.60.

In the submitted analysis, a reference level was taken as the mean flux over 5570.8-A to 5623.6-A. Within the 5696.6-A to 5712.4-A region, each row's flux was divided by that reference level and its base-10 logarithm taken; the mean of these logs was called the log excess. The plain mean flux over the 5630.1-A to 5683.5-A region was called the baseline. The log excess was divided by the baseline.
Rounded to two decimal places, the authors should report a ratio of 0.22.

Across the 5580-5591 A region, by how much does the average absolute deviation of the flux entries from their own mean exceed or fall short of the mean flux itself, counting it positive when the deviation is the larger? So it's -0.36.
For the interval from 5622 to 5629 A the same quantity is -0.52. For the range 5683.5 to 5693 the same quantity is -0.62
